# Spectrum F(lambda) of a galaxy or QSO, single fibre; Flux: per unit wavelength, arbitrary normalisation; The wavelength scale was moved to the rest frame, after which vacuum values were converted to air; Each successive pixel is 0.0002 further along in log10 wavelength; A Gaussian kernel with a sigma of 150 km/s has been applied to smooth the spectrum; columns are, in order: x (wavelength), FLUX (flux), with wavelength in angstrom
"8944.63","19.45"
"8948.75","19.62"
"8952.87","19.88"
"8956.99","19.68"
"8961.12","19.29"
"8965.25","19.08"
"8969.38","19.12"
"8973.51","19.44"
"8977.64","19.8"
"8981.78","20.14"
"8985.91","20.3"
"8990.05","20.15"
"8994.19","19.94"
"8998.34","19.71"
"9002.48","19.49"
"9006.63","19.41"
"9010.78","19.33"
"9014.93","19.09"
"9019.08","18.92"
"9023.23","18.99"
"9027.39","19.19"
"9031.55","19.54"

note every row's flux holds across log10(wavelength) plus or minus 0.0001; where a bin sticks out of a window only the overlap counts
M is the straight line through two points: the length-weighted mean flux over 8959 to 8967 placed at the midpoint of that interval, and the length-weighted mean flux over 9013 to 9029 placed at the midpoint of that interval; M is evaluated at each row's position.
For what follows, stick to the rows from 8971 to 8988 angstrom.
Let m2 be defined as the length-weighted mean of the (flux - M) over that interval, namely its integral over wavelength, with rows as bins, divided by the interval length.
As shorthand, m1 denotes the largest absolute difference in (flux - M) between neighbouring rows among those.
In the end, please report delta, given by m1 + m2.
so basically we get 1.1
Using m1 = 0.37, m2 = 0.76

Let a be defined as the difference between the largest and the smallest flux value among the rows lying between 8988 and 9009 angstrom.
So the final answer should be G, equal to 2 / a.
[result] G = 2.7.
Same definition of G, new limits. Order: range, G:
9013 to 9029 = 7.4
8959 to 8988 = 1.6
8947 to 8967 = 2.5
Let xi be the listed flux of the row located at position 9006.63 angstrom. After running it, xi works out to 19.41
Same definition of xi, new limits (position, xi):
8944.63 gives 19.45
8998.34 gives 19.71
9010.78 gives 19.33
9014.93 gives 19.09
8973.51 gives 19.44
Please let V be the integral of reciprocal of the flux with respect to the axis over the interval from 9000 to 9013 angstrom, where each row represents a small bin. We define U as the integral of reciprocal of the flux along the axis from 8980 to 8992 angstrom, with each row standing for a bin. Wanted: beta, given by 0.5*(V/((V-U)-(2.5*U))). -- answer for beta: -0.237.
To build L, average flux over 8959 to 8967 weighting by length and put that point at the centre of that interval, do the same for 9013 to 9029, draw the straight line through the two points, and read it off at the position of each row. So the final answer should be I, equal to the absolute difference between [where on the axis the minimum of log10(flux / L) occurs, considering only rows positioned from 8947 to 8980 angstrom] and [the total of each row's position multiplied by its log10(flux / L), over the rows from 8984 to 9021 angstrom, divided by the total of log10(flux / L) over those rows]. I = 28.5 angstrom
